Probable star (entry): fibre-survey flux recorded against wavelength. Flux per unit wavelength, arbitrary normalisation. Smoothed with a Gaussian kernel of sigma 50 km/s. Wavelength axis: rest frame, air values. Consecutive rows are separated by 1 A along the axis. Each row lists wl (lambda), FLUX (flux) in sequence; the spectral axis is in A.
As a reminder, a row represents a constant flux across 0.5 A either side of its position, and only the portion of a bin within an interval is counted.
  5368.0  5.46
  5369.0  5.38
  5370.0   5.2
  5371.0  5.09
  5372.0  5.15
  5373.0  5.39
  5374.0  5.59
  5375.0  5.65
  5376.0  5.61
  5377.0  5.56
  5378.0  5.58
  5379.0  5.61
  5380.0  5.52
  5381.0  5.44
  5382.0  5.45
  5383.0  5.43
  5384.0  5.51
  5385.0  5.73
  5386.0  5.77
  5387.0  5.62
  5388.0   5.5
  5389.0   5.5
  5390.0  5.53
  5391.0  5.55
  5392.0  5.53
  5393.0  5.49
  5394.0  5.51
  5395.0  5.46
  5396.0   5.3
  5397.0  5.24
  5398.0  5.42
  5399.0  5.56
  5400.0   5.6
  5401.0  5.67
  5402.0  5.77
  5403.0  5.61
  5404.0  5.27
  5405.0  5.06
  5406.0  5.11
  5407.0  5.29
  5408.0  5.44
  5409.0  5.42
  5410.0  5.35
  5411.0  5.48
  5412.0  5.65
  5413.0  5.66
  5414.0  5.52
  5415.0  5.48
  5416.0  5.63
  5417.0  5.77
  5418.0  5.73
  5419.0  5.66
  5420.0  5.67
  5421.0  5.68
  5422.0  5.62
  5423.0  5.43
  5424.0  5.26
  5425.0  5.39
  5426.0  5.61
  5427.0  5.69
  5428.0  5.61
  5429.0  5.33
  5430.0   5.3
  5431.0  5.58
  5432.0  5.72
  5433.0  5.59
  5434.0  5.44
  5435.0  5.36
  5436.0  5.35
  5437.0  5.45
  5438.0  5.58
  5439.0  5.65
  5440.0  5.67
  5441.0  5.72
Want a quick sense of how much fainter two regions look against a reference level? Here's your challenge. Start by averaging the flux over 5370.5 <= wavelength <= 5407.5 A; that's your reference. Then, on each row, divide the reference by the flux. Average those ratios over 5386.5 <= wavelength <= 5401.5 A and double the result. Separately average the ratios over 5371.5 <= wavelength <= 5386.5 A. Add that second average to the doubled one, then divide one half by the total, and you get 0.168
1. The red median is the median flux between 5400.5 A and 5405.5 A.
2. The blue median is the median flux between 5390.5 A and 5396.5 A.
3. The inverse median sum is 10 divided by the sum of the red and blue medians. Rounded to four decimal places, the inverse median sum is 0.9001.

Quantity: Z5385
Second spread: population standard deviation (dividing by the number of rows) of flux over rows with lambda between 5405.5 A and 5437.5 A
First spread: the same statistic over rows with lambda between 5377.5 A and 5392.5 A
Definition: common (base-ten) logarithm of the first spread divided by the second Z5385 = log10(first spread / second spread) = -0.23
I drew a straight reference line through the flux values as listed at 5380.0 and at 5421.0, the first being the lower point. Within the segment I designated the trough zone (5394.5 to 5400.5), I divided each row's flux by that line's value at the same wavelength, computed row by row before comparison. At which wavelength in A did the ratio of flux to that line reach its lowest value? 5397.0 A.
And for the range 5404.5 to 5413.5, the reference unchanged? 5405.0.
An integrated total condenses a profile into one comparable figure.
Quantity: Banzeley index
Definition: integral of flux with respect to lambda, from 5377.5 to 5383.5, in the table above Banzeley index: 33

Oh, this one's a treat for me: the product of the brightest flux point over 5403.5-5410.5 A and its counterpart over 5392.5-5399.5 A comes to 30.2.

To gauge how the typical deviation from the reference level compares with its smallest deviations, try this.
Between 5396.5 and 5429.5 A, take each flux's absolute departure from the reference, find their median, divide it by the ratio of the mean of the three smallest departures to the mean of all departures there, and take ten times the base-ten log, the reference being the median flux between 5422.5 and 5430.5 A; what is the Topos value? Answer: 4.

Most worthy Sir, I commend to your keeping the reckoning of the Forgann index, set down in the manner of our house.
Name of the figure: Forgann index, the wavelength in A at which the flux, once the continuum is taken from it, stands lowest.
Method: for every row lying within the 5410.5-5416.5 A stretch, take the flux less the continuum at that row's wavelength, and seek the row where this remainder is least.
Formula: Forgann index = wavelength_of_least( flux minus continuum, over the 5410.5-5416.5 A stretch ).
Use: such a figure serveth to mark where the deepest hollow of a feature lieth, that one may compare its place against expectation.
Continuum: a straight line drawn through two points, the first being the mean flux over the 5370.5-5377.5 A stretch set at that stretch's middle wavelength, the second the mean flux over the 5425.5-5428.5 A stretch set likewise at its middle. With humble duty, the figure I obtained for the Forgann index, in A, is 5415.0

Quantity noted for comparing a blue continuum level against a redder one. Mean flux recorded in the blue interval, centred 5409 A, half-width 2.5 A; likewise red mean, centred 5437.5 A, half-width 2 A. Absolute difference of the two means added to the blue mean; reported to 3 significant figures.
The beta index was 5.51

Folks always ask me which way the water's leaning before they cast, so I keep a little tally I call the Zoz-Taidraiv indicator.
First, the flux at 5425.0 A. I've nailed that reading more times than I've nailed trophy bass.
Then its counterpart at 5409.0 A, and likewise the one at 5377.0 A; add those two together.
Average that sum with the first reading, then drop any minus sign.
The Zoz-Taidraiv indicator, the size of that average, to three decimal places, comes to 8.185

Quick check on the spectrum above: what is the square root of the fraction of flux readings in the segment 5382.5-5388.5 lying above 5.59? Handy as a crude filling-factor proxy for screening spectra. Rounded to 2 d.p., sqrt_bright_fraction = 0.71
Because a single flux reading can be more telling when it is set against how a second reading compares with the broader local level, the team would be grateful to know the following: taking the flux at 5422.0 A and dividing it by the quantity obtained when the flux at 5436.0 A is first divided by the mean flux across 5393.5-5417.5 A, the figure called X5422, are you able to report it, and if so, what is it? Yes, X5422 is 5.75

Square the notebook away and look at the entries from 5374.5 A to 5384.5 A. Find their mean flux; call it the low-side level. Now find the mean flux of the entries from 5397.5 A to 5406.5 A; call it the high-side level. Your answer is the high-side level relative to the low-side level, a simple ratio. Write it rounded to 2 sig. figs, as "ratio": 0.98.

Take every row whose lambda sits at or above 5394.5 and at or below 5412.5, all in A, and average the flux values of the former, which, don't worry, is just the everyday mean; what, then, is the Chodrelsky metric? 5.43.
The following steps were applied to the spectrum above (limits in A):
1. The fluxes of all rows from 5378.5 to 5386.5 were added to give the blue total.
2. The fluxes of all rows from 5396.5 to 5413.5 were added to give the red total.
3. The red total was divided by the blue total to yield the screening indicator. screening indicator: 2.1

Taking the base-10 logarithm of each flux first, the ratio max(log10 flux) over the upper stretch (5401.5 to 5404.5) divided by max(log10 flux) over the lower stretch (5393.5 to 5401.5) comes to 1.010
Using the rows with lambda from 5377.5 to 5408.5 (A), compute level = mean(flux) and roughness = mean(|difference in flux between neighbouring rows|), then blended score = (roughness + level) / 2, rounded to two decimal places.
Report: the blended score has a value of 2.79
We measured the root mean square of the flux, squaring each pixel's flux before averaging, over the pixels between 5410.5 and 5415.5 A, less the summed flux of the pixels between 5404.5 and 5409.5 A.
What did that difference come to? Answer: -20.8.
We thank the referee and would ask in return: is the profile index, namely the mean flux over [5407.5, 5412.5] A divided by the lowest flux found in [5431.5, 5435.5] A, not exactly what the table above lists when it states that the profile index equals 1.02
